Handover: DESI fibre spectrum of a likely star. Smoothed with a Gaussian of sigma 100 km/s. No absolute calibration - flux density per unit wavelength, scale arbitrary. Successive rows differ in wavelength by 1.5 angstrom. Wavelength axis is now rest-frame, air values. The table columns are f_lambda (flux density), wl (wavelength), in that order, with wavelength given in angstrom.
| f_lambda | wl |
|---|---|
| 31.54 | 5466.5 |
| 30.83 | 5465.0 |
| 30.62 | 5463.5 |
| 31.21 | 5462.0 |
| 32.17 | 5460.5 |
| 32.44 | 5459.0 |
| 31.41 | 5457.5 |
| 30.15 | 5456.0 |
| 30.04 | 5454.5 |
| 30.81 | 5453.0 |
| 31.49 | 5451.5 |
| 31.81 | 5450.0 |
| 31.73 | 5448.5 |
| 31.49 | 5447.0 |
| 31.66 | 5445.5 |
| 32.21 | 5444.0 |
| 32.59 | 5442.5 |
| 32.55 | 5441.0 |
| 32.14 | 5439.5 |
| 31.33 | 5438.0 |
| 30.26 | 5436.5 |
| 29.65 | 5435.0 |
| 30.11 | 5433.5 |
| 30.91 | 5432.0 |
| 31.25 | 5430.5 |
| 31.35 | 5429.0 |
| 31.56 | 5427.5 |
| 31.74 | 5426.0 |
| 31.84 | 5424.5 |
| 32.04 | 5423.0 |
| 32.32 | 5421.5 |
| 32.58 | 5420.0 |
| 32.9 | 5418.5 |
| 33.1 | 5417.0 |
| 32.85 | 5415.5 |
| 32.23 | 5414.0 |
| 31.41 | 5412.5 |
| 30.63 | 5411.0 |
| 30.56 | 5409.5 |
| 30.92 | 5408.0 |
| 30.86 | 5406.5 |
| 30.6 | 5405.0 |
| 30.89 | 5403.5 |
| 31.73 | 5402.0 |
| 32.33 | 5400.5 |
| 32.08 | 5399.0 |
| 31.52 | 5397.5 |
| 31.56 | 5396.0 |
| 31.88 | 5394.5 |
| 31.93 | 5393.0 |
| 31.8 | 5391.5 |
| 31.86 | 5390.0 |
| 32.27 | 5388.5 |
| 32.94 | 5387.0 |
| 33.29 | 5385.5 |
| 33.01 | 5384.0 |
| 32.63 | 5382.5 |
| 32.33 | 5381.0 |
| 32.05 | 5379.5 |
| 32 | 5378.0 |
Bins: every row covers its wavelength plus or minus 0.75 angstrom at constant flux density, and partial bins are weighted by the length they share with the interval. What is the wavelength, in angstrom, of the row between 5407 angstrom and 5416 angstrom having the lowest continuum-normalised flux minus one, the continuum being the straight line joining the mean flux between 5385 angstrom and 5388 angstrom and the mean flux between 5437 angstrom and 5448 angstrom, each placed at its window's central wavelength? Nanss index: 5409.5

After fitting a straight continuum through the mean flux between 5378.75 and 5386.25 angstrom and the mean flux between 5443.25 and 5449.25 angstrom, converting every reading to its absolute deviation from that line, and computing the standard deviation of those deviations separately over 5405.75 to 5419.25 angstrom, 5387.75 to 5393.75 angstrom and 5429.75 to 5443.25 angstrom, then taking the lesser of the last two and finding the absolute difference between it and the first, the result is 0.36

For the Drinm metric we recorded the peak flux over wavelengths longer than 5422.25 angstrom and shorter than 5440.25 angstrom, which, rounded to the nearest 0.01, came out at 32.14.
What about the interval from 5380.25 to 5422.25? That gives 33.29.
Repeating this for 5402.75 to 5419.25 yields 33.10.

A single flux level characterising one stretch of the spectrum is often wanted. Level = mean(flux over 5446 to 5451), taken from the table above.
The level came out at 31.7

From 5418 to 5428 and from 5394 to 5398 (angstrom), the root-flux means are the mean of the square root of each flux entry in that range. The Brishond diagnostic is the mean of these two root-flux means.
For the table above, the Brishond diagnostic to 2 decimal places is 5.65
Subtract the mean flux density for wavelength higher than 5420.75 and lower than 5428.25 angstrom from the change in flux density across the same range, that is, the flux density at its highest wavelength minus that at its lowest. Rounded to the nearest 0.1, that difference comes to -32.7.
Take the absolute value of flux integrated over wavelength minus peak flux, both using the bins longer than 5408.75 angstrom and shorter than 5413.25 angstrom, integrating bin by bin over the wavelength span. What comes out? 107.5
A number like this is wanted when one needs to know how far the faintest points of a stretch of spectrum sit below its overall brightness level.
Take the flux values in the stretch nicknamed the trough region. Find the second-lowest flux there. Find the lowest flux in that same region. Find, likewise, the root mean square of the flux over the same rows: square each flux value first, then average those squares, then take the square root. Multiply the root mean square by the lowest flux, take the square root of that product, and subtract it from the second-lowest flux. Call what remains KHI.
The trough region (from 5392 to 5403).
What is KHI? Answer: -0.13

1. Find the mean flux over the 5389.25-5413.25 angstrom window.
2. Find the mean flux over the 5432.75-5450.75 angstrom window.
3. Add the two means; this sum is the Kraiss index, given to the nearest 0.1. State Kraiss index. 62.9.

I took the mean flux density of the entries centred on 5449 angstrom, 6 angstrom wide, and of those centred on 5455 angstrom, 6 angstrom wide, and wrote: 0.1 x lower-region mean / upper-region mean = 0.103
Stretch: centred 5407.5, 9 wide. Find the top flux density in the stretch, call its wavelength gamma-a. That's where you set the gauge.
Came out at 5408.0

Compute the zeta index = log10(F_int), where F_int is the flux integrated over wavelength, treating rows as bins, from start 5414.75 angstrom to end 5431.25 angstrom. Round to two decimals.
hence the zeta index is 2.72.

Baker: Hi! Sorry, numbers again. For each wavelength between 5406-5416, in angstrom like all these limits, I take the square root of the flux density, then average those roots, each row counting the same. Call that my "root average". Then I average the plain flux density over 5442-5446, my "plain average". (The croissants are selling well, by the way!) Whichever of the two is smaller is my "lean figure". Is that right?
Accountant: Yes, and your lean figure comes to 5.60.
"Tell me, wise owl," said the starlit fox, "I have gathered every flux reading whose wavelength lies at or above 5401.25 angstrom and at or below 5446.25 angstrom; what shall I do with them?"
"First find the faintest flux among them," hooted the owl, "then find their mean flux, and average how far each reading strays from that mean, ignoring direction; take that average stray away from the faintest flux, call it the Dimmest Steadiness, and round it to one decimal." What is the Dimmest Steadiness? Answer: 28.9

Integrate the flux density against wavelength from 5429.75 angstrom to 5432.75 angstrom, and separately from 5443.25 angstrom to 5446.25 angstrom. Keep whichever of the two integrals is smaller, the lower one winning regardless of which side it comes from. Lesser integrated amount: 93.2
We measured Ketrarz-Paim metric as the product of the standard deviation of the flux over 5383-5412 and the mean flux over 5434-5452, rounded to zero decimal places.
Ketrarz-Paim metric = 26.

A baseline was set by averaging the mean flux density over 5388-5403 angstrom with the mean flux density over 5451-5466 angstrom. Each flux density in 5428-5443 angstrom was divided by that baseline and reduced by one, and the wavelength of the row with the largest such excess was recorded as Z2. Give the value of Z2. 5442.5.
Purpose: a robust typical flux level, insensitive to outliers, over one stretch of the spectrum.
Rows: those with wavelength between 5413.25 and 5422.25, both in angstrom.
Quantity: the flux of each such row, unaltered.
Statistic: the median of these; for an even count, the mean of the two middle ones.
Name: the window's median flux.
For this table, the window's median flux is 32.7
